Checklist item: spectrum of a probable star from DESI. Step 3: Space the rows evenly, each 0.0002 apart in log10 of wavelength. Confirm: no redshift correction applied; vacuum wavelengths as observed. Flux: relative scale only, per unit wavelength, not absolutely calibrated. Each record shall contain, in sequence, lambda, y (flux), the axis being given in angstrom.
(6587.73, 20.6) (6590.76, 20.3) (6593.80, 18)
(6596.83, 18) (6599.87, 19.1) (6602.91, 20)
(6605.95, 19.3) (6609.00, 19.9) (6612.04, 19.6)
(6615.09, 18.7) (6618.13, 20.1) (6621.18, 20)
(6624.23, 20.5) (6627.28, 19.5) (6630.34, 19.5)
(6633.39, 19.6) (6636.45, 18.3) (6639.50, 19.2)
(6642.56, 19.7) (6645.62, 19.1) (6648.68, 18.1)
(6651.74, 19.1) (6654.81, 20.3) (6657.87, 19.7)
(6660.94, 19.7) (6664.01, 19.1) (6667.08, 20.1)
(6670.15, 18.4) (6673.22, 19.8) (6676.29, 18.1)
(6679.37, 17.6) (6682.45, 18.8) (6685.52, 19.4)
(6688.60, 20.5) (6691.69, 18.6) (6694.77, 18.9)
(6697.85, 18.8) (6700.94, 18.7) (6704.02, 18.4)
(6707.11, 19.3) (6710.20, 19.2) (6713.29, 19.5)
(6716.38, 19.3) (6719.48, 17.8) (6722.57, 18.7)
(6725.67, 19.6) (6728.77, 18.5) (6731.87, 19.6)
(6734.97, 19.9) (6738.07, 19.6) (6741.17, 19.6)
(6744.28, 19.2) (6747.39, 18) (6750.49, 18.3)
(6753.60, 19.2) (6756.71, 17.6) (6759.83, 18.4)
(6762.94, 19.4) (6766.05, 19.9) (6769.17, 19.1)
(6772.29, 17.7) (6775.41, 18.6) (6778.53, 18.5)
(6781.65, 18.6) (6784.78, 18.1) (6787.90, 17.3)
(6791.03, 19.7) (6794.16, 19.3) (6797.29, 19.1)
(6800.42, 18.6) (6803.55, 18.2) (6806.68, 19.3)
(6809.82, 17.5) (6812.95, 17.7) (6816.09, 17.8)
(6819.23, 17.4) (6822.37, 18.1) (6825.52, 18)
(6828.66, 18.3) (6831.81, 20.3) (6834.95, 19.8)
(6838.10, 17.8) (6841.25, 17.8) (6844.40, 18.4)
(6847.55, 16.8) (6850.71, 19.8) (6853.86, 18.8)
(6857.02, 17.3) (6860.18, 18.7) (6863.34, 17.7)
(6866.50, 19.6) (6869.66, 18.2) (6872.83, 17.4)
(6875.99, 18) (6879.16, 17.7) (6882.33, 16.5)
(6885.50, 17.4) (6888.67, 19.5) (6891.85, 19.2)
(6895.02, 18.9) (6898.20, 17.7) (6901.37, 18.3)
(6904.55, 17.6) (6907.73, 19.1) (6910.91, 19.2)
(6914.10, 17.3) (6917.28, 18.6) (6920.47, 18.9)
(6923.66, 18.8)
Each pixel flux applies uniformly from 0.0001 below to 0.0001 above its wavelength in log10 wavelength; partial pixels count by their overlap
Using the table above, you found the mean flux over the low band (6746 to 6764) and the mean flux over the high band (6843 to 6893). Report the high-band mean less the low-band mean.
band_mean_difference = -0.3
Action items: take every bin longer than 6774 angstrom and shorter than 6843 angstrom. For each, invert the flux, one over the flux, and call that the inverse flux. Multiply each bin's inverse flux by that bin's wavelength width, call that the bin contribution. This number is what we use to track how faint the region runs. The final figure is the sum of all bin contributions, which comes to 3.75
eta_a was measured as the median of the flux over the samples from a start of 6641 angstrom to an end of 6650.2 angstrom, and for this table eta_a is 19.1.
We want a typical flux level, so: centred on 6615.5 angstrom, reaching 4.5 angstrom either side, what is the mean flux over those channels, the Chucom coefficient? 19.5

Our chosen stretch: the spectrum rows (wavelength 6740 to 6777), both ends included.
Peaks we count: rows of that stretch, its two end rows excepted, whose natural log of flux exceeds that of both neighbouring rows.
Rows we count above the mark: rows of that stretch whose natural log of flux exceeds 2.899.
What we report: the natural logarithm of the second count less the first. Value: 1.95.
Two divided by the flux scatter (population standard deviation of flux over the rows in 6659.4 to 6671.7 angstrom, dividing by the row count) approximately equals 3.1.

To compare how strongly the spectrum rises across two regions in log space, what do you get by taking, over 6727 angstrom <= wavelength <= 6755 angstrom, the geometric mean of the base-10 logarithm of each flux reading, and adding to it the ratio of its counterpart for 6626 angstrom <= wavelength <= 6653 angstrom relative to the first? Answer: 2.28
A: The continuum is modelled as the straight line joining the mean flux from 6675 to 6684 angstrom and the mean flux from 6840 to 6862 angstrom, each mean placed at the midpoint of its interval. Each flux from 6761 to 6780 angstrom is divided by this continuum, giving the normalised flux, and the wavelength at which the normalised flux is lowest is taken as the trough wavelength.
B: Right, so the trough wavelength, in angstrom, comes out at 6772.29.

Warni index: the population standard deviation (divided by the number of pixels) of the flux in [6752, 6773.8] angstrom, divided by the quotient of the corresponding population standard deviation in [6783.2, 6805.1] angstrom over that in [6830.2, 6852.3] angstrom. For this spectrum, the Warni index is 1.3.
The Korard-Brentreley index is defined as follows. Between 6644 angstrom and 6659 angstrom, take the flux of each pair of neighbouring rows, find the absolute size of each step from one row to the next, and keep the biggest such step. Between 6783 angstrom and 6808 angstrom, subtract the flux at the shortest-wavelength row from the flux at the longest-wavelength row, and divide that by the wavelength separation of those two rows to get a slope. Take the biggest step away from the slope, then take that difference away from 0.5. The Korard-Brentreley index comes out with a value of 1.6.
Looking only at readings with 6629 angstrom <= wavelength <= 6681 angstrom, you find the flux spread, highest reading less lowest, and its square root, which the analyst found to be 1.64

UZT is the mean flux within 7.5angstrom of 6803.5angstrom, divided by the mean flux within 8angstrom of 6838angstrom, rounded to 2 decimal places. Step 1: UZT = 0.99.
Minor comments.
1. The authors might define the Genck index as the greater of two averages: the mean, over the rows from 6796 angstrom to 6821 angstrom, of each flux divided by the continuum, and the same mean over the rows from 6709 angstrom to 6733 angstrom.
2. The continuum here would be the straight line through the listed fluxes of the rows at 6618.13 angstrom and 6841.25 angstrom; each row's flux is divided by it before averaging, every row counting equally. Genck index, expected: 1.00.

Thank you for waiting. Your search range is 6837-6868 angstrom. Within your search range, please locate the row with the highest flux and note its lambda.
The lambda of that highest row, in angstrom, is 6850.71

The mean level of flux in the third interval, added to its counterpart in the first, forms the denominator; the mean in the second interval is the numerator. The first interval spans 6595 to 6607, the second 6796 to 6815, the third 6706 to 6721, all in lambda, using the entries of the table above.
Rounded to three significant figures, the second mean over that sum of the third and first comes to 0.483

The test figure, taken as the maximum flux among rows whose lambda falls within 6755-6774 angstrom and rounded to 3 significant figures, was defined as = 19.9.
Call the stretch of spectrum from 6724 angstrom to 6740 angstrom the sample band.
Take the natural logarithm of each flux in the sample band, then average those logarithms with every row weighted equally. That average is 2.967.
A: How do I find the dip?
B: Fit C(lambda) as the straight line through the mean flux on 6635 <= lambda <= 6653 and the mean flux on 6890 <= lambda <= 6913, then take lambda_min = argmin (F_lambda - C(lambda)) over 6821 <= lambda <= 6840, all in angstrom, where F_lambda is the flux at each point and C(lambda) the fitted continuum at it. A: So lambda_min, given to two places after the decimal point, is 6838.10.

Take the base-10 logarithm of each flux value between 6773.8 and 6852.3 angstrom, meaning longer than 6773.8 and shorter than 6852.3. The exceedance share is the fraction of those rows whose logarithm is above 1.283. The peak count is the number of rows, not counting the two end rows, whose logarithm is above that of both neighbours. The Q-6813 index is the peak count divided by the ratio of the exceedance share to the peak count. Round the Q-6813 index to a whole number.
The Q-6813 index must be 204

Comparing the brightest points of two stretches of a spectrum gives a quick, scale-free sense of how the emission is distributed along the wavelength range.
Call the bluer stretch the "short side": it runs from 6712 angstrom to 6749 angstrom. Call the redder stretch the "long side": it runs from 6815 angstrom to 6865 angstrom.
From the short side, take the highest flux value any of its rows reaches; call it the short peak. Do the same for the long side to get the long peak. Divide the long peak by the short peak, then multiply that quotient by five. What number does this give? 5.10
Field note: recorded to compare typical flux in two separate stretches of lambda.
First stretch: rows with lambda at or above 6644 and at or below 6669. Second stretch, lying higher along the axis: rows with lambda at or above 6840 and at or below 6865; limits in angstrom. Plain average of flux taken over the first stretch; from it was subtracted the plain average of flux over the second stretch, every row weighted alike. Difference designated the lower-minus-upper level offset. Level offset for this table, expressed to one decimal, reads 1.2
